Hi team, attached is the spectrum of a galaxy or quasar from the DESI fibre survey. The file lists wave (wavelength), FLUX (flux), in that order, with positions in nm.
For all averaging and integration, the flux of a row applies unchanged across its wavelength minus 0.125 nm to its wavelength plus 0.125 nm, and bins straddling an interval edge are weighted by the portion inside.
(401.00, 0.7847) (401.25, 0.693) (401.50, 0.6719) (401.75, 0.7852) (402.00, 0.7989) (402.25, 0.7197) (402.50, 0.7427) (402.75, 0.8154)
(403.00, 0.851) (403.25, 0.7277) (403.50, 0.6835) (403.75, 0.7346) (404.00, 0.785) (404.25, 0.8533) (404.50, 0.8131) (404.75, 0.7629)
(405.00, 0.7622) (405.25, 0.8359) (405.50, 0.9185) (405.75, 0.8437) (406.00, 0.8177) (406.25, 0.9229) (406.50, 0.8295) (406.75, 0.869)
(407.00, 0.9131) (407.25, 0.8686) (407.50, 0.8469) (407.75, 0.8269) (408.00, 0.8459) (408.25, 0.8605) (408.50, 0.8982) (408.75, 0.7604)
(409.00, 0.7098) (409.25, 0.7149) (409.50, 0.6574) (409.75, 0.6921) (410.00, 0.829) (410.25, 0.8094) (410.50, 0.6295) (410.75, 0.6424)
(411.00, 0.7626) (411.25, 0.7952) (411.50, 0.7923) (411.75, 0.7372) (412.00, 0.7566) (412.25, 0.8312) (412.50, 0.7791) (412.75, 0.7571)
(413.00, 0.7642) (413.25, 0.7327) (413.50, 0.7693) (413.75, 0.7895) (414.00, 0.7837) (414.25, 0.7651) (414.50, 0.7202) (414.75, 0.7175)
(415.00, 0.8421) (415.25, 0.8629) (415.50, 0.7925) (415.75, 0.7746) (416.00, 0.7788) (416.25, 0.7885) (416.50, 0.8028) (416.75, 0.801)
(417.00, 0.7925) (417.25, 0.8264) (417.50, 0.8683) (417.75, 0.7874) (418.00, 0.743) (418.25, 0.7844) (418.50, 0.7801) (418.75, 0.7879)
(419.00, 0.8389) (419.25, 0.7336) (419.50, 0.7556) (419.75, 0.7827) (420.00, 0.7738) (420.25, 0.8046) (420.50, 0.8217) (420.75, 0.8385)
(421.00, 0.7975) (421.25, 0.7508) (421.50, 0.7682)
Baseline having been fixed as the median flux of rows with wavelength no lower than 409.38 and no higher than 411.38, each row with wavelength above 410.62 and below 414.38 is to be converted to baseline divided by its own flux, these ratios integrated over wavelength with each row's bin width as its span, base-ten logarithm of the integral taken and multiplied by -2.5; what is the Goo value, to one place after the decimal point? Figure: -1.4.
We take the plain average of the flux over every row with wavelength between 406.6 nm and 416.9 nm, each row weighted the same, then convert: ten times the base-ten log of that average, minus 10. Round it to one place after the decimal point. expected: -11.1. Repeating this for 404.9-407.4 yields -10.7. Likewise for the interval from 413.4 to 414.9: -11.2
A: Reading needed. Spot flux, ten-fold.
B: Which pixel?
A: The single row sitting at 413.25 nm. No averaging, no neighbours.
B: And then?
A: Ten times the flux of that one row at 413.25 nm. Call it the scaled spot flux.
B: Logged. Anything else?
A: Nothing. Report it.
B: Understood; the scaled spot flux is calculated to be 7.33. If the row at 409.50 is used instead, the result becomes 6.57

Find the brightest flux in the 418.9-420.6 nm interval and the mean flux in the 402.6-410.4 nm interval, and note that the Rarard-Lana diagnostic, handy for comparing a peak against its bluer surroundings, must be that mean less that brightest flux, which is -0.031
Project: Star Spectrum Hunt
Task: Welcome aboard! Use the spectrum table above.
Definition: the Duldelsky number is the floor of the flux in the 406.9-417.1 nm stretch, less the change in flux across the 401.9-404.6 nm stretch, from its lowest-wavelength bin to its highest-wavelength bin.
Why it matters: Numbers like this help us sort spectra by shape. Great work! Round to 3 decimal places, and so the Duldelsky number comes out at 0.615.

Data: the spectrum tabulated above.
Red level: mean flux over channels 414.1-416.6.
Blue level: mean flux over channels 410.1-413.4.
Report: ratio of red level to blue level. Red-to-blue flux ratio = 1.04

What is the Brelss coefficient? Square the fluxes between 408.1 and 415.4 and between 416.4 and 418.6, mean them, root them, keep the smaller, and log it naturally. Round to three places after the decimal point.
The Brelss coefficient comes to -0.265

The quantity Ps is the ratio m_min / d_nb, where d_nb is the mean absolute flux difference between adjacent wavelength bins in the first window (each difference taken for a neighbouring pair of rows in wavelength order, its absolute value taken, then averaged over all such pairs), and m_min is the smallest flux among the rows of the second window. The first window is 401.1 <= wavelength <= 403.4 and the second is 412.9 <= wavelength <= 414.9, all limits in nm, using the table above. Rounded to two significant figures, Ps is 12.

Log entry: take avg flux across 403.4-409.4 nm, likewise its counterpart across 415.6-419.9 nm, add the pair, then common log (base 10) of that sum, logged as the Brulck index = 0.207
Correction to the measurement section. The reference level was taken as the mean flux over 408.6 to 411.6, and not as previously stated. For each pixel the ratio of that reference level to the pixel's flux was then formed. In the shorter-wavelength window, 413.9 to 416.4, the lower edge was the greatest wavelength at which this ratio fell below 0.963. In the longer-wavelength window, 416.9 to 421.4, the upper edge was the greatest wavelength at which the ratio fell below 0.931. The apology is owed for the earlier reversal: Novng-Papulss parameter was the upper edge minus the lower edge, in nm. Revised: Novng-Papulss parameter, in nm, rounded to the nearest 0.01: 4.75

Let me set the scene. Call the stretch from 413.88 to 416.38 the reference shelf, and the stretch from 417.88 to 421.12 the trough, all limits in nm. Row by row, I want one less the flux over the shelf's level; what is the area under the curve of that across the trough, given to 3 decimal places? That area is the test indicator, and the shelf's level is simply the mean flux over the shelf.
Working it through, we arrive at -0.022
